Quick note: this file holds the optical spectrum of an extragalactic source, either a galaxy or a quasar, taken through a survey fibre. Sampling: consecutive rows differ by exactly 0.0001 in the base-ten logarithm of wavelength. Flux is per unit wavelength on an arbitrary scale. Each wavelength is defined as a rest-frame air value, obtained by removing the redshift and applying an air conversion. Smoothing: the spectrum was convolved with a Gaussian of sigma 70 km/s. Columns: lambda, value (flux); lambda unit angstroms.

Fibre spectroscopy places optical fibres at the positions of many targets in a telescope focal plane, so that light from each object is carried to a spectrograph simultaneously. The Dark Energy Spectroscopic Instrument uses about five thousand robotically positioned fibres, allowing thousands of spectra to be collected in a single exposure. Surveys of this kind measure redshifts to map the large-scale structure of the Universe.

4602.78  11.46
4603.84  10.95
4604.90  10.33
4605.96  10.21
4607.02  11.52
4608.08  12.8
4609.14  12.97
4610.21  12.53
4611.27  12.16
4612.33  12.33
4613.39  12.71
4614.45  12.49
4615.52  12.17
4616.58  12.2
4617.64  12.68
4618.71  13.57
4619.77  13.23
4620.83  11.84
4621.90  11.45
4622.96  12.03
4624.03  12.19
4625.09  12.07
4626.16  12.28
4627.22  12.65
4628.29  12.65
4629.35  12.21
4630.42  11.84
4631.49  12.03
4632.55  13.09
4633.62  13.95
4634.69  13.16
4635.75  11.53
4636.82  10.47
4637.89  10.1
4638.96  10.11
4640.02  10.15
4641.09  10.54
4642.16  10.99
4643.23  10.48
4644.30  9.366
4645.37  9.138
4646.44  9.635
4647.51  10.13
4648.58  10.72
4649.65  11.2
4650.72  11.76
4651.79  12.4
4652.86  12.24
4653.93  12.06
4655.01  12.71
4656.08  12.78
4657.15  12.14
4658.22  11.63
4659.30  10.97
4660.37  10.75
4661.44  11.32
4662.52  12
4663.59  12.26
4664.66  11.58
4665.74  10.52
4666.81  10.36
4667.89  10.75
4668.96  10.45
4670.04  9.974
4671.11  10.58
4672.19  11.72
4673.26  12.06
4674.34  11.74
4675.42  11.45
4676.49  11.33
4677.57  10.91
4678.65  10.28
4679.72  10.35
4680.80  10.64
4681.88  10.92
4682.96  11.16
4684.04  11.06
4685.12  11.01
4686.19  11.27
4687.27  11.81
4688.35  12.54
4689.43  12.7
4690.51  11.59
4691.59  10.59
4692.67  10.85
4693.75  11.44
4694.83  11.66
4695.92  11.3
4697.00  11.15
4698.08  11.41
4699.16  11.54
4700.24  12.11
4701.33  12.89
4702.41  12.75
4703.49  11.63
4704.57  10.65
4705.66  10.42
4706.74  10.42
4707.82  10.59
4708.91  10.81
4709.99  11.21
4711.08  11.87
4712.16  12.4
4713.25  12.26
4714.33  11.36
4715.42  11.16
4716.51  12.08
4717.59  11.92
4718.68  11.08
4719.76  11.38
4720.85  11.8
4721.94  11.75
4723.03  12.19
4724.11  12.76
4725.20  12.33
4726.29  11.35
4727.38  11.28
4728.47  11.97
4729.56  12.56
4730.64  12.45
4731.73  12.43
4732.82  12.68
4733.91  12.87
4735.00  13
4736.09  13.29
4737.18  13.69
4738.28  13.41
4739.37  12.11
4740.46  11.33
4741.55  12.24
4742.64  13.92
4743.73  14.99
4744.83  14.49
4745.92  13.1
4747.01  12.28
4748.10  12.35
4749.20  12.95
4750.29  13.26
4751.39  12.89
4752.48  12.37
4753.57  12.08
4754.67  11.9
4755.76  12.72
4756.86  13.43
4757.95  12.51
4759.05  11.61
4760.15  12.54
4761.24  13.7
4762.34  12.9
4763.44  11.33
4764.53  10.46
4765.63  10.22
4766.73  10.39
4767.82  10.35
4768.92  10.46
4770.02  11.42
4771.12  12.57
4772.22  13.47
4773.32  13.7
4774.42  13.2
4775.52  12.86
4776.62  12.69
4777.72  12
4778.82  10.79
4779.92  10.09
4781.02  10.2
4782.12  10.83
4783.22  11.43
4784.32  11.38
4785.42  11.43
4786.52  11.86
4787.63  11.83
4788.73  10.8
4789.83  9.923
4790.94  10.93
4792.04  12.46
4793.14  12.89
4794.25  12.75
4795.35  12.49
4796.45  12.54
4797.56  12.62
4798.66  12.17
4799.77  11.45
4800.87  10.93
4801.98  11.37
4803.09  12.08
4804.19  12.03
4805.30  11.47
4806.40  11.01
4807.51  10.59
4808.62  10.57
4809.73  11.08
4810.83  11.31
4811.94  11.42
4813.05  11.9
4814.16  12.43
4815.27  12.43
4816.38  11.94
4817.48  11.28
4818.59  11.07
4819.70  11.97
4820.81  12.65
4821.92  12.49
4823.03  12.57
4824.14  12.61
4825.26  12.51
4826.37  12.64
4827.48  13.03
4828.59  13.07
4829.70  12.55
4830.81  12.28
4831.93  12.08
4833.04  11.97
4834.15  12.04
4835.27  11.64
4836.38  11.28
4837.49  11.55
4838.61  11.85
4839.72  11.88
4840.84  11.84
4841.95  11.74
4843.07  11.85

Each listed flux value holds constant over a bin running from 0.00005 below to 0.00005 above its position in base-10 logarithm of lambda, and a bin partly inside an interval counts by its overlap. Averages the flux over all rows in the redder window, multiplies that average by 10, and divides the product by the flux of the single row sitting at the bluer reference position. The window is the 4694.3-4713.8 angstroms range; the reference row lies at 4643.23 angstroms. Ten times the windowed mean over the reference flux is 11.0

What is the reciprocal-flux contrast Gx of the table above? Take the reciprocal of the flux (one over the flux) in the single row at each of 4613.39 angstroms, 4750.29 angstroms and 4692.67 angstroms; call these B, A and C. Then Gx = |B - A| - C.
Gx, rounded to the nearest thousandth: -0.089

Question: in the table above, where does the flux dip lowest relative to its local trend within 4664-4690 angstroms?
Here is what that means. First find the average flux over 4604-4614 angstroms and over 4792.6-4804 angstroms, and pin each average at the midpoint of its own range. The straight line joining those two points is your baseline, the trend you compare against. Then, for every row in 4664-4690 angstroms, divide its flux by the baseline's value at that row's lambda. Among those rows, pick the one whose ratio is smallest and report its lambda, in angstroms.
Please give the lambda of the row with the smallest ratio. 4670.04 angstroms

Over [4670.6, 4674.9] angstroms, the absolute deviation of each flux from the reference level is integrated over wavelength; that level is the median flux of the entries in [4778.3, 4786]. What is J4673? 3.5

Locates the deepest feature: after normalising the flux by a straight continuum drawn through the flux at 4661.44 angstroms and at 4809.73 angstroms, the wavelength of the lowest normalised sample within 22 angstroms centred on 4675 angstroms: 4670.04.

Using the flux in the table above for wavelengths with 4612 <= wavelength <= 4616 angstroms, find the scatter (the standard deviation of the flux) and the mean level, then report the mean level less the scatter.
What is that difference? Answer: 12.2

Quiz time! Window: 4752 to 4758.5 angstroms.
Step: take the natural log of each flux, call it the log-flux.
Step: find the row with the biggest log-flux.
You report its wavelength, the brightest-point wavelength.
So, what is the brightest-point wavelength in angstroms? 4756.86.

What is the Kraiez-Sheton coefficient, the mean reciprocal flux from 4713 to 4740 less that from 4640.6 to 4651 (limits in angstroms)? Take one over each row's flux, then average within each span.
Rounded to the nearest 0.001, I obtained -0.015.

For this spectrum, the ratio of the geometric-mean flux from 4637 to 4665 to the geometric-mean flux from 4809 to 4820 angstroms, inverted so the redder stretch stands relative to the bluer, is 1.05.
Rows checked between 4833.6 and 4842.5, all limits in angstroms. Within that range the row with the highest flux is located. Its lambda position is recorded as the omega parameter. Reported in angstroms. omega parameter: 4834.15 angstroms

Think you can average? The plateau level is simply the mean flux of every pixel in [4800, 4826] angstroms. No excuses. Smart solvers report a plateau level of 11.7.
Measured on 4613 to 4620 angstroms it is 12.7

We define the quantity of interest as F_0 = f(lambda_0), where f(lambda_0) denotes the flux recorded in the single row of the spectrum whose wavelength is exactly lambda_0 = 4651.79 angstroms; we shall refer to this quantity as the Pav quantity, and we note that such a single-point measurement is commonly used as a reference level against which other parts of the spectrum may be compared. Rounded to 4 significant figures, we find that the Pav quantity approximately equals 12.40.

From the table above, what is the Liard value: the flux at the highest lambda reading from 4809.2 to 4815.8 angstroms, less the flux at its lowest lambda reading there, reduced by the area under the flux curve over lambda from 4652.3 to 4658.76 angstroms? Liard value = -78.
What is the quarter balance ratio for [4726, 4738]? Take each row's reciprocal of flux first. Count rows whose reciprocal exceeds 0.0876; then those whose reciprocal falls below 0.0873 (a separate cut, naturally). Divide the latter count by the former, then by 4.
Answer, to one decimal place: 1.1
